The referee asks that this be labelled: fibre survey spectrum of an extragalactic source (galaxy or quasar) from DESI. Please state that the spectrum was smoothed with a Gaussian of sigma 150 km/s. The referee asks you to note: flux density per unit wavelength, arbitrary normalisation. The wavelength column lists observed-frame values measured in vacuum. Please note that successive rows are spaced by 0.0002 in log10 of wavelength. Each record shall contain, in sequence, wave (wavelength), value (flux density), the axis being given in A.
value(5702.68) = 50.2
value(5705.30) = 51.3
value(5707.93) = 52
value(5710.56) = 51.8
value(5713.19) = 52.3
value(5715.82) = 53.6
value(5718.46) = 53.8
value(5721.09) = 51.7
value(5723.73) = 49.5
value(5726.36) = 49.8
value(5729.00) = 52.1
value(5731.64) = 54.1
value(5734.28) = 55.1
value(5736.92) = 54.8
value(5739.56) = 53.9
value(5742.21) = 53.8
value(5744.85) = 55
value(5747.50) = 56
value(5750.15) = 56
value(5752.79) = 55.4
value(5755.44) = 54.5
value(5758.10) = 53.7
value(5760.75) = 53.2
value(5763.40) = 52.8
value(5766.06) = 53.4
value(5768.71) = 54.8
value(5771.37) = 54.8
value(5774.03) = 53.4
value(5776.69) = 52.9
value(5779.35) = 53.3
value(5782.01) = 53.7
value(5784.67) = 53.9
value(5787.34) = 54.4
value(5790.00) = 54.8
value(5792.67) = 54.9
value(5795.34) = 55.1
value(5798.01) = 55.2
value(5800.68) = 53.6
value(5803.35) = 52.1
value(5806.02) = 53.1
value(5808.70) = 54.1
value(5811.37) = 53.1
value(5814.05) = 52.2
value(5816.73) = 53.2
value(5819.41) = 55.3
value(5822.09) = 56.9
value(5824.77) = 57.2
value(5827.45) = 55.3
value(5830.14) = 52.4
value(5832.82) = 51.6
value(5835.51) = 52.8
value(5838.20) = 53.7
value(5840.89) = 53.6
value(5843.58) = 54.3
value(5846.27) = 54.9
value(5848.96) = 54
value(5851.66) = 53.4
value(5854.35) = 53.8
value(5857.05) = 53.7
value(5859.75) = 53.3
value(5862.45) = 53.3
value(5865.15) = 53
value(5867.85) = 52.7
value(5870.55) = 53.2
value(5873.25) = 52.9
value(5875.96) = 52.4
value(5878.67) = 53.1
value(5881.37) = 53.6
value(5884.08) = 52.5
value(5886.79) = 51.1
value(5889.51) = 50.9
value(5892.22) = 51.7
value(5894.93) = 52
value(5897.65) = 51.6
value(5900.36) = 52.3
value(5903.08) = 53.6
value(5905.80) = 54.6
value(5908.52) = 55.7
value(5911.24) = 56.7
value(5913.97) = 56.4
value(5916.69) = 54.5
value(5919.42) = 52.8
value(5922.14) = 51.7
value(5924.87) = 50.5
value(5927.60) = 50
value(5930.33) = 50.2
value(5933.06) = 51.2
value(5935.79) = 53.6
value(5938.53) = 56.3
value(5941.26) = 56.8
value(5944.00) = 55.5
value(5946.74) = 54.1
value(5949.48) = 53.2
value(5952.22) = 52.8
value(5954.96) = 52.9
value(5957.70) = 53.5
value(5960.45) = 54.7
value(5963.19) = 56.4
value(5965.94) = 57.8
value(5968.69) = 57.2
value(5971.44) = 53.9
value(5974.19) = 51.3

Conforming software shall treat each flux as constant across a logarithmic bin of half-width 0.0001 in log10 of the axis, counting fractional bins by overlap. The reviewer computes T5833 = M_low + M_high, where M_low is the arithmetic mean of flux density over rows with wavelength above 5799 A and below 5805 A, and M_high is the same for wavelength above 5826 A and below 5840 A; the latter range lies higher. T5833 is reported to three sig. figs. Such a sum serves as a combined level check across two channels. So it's 106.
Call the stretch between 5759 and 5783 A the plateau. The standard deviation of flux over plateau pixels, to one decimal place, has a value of 0.7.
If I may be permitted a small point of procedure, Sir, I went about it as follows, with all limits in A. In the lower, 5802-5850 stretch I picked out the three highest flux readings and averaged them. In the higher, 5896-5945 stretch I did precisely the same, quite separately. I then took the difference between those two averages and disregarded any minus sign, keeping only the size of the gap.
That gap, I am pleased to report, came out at 0.2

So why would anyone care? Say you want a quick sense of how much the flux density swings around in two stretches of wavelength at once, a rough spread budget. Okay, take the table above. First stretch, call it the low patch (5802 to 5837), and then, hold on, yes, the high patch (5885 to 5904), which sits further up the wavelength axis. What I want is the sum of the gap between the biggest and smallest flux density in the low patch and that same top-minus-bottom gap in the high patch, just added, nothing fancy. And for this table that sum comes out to 8.3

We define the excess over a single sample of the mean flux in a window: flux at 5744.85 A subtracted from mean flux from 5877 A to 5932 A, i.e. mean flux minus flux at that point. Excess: -2.2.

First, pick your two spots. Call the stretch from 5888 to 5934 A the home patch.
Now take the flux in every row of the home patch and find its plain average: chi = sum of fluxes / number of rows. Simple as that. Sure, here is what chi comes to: 52.7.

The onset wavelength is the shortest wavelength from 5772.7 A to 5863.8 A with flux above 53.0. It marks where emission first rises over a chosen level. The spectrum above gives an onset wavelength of 5774.03 A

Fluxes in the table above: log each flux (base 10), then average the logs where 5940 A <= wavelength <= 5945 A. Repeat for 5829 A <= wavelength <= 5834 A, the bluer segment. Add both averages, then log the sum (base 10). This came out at 0.540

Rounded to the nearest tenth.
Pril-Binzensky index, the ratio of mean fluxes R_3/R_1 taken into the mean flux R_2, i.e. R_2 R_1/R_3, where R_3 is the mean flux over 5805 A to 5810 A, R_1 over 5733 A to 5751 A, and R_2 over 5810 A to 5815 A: 54.0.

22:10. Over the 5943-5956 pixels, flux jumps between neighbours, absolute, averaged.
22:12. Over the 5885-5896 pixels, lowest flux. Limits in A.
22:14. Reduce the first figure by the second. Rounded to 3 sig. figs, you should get -50.2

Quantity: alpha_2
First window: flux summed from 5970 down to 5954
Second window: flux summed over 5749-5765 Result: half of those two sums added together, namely 329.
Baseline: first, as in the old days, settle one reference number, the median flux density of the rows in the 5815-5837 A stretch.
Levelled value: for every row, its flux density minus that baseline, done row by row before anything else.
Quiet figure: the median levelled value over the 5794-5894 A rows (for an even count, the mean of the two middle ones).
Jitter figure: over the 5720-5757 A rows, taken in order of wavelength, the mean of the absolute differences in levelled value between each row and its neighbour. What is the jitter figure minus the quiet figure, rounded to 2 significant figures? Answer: 1.9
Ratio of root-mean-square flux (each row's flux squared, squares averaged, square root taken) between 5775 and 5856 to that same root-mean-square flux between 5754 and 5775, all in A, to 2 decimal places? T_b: 1.00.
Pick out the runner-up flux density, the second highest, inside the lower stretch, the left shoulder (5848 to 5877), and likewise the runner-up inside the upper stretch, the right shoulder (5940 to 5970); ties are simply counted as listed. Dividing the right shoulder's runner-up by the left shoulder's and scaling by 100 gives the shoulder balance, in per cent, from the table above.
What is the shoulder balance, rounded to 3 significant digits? 106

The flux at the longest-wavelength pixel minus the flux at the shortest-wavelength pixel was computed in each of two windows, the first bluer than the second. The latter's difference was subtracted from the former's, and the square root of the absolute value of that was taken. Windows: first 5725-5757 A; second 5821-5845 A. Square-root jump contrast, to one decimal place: 2.7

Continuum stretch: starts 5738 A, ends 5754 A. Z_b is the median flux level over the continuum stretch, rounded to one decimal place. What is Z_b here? 55.2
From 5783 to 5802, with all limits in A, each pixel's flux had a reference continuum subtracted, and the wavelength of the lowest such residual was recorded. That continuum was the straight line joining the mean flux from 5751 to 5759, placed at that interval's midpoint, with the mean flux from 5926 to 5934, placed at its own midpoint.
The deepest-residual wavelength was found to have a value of 5784.67 A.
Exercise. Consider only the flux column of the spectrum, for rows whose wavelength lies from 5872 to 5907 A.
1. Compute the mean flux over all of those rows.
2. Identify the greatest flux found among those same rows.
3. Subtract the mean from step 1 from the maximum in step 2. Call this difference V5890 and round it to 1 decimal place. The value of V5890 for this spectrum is 2.1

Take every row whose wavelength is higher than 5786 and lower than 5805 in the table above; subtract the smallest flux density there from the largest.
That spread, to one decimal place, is 3.1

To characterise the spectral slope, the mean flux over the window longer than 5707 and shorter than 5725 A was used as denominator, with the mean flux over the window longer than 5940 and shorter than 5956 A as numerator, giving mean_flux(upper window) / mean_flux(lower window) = 1.04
